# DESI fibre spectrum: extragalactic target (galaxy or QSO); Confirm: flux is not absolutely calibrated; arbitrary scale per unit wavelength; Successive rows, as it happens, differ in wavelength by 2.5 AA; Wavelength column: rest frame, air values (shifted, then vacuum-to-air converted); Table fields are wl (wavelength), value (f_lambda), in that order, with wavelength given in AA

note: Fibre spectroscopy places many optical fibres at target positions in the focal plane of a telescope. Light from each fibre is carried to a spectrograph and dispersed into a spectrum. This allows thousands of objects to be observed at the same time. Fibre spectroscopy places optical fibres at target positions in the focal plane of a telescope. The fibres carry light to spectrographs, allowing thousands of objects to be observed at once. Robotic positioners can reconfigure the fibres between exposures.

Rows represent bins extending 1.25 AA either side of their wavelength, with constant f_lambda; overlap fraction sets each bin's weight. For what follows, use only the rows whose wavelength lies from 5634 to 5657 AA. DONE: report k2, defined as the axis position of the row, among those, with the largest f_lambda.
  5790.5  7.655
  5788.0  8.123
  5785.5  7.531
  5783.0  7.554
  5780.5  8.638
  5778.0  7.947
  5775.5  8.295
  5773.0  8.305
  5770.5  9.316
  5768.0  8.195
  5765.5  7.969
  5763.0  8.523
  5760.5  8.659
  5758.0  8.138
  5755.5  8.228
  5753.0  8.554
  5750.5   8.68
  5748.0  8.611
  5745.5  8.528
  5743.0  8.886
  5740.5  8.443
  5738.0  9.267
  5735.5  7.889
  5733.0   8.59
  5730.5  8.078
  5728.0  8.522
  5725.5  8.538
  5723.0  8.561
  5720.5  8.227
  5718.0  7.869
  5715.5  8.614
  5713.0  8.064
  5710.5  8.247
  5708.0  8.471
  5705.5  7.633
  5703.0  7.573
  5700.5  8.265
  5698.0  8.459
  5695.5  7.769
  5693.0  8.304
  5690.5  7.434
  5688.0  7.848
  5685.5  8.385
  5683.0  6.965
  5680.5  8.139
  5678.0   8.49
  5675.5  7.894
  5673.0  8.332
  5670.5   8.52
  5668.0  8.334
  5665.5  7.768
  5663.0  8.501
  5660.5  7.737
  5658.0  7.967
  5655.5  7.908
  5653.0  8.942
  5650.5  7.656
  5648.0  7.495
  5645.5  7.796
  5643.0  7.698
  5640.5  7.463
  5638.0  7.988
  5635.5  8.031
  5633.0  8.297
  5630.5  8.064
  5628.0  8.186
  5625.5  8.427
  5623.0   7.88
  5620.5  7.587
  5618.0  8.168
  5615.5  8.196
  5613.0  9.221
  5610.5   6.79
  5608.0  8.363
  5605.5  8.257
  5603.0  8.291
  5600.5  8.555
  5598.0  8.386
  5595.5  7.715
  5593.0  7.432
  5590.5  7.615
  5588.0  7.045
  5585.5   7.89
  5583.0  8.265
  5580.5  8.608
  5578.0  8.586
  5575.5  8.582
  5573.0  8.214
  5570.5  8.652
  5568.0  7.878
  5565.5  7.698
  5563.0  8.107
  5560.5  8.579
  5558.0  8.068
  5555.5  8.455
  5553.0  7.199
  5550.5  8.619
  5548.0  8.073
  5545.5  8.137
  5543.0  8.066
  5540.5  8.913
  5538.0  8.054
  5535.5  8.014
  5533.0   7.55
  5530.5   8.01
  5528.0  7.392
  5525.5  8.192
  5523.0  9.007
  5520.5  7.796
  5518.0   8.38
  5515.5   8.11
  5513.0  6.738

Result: 5653.0 AA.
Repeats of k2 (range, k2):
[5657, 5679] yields 5670.5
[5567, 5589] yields 5570.5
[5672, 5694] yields 5678.0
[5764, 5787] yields 5770.5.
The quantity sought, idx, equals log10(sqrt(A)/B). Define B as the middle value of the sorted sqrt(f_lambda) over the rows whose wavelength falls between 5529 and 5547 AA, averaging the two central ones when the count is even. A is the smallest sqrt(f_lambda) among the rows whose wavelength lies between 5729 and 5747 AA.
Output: -0.229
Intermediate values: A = 2.81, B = 2.838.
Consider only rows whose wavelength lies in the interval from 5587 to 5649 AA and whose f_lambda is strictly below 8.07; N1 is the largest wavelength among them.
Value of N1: 5648.0 AA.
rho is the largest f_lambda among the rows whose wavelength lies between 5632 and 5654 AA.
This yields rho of 8.942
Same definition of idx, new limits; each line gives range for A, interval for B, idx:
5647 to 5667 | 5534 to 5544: -0.234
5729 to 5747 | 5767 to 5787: -0.234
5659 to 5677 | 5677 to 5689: -0.233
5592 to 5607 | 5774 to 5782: -0.242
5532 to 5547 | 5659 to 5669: -0.233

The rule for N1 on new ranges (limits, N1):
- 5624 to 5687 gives 5683.0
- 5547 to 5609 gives 5595.5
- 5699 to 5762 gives 5735.5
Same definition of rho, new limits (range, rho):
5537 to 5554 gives 8.913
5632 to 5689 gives 8.942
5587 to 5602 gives 8.555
